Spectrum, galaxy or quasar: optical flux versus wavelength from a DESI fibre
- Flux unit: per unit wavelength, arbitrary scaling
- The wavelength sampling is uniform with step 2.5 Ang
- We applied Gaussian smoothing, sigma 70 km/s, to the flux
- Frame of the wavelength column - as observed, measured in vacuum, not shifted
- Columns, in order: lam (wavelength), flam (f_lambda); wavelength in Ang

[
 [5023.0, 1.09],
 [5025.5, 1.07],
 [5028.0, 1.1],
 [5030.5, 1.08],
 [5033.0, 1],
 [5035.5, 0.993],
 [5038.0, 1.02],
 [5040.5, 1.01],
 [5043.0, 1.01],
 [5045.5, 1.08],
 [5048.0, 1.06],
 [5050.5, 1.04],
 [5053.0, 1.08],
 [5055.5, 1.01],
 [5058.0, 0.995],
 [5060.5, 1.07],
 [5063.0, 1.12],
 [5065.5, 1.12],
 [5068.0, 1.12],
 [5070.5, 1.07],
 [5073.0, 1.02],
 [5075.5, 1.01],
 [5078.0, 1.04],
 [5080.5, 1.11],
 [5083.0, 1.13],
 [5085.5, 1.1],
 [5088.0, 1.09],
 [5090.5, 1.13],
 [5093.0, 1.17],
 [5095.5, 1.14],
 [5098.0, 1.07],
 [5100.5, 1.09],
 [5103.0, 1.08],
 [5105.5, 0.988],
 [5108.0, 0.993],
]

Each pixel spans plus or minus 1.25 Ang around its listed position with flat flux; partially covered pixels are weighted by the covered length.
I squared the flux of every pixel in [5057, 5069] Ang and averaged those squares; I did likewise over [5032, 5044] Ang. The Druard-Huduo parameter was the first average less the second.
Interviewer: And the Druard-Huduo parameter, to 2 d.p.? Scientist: 0.17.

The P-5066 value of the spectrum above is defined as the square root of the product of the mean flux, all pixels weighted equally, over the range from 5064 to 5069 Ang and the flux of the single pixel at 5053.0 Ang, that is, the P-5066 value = 1.10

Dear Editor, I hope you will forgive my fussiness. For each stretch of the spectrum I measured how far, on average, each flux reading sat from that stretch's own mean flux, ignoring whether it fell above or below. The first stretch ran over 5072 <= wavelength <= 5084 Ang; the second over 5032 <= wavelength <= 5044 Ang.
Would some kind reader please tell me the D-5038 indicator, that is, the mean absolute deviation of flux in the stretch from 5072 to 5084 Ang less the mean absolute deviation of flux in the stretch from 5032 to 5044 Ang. 0.038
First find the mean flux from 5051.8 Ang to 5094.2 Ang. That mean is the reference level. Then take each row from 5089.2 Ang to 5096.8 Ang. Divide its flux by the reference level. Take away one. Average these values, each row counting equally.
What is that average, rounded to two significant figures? 0.060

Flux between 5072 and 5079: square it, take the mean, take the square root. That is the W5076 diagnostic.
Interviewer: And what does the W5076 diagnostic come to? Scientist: 1.02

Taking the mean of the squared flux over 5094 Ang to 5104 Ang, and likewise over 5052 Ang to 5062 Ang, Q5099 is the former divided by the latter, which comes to 1.11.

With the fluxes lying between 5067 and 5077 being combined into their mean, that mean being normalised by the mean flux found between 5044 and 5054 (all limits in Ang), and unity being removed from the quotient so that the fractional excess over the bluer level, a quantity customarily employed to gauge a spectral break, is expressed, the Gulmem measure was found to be -0.01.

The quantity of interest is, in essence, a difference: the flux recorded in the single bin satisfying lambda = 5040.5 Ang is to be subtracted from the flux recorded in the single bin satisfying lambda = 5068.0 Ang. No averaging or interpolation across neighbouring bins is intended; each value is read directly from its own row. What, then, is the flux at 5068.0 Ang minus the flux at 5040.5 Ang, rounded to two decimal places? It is 0.11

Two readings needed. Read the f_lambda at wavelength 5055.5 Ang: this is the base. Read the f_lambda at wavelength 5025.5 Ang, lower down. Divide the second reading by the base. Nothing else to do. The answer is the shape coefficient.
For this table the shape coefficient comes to 1.06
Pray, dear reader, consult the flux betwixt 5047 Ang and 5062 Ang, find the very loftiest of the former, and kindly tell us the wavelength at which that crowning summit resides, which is 5053.0 Ang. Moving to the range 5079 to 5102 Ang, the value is 5093.0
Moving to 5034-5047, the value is 5045.5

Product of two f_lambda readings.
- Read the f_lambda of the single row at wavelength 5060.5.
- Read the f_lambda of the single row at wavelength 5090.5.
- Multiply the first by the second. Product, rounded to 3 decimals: 1.209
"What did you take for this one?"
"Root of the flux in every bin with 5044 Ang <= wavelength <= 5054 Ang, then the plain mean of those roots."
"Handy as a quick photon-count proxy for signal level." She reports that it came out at 1.03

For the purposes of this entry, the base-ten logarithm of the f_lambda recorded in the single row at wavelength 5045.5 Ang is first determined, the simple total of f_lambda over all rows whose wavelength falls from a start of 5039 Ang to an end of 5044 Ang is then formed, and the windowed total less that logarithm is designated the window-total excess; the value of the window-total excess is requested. 2.0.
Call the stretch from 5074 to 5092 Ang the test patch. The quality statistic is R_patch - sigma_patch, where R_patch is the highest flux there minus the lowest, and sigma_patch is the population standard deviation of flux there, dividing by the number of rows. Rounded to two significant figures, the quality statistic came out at 0.078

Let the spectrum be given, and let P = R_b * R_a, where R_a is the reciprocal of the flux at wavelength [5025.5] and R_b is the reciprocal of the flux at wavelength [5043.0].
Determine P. 0.93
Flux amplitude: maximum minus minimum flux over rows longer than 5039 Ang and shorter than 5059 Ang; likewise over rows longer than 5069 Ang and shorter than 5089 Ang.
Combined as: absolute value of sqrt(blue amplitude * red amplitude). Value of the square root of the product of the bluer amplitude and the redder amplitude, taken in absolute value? 0.10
